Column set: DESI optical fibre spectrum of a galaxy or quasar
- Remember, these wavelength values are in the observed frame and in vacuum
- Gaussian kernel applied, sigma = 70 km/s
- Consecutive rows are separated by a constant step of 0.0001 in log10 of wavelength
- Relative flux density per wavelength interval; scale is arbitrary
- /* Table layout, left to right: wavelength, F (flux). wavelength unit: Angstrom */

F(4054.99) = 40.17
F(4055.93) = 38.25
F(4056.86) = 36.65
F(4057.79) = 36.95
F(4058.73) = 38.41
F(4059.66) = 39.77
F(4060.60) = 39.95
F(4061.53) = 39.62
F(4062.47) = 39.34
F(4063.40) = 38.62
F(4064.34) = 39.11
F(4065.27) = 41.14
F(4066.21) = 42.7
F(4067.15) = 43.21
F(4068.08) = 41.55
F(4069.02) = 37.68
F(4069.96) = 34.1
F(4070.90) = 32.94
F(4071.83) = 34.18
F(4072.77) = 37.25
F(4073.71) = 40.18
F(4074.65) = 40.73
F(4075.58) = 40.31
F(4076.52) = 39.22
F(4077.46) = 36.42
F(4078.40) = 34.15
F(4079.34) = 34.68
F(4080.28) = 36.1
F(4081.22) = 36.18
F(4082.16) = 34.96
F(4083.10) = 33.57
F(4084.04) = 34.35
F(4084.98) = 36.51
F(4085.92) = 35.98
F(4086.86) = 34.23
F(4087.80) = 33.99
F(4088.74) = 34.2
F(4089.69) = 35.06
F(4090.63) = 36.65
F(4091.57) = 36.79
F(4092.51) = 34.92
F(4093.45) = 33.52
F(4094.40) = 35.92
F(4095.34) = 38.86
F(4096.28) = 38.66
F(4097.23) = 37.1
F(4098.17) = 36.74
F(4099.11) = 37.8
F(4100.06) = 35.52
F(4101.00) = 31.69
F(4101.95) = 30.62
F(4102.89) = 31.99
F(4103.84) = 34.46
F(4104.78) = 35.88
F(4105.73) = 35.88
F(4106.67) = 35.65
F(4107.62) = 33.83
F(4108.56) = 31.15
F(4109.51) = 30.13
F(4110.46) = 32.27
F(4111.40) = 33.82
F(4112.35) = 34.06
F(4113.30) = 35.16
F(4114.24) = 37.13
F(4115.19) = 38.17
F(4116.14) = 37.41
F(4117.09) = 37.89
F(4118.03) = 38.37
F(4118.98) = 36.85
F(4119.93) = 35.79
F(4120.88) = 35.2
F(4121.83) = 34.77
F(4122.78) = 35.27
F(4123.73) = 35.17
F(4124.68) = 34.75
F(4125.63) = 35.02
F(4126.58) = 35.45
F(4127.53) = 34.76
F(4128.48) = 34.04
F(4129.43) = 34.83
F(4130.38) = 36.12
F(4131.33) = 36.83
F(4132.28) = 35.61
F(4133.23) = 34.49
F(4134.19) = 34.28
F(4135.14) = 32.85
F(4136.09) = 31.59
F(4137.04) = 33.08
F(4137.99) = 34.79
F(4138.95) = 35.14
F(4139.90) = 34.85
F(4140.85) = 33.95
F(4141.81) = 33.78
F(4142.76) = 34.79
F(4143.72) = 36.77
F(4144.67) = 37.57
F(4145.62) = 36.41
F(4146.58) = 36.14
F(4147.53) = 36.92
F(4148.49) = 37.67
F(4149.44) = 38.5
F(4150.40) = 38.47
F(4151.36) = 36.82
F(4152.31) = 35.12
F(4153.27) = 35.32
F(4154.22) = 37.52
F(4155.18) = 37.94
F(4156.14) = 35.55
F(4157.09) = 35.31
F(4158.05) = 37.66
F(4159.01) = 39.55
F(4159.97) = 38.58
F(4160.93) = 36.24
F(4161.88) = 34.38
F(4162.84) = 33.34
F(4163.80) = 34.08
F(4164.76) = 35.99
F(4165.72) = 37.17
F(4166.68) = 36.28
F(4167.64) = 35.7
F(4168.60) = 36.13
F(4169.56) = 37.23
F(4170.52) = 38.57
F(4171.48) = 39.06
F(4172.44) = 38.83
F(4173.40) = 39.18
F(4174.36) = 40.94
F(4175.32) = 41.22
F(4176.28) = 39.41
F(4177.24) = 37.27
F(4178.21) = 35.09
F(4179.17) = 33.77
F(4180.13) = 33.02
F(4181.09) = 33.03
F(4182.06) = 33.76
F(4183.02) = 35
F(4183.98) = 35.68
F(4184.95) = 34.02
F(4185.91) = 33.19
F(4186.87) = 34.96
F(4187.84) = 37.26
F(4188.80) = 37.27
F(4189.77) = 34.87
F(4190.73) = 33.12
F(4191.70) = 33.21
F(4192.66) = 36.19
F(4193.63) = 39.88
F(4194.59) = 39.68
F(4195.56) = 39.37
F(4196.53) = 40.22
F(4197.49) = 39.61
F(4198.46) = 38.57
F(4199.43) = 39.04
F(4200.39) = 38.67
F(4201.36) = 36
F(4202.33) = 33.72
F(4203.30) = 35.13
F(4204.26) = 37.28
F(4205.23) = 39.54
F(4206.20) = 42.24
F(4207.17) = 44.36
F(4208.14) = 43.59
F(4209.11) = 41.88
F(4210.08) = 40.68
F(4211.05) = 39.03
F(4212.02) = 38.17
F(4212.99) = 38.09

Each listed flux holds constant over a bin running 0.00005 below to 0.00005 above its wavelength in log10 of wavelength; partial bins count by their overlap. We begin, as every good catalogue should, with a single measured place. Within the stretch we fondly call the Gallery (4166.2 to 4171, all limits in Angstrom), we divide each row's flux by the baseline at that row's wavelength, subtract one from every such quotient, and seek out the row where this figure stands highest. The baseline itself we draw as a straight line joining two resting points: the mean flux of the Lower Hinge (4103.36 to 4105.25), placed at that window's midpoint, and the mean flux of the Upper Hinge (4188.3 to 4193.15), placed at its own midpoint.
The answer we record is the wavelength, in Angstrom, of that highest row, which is 4170.52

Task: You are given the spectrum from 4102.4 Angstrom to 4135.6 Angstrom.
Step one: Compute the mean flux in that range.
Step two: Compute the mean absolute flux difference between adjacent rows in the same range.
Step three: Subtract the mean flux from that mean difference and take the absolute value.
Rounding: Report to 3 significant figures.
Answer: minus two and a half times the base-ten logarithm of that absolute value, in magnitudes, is -3.83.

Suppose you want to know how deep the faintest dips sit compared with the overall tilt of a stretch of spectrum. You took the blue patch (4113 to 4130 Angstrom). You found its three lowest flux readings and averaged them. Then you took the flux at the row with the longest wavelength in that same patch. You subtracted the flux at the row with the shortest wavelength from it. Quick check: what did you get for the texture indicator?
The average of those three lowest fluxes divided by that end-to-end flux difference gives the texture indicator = -105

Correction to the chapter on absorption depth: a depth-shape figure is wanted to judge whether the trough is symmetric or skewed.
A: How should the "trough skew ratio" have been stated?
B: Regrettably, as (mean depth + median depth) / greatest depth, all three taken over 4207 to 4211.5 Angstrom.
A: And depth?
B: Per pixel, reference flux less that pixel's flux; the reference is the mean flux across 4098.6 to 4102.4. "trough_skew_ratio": 3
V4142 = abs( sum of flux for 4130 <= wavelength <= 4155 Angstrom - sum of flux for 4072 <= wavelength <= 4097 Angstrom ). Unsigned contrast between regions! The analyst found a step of 18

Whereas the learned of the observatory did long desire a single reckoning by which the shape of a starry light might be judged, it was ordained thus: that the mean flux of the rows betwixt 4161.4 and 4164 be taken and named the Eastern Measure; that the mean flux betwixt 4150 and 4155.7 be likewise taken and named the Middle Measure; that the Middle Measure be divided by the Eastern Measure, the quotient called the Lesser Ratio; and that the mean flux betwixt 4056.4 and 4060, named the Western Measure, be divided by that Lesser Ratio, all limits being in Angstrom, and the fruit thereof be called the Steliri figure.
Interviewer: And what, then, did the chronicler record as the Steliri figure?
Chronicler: 35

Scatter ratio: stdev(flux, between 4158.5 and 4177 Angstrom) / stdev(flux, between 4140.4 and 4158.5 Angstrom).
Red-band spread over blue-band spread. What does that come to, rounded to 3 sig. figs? 1.56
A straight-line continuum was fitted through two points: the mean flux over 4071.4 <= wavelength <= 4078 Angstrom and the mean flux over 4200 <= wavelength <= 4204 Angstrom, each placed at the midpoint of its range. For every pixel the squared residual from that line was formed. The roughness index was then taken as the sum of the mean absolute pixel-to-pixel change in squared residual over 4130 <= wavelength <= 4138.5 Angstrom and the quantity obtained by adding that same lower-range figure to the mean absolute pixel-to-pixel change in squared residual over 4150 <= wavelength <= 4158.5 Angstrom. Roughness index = 15.6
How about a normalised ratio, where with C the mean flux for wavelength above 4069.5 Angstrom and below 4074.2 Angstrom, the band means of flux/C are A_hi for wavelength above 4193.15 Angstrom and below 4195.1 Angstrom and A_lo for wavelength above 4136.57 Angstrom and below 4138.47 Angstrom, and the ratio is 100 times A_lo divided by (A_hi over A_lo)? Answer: 81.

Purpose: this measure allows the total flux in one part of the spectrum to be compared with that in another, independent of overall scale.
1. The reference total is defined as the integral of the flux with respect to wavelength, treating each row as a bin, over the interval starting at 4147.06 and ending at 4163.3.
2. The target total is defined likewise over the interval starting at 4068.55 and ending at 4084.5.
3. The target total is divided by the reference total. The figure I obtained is 0.97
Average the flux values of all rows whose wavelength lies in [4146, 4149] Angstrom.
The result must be 36.9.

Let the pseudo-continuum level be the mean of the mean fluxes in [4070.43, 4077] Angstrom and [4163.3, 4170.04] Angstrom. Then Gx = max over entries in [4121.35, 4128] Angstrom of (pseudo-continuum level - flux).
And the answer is 2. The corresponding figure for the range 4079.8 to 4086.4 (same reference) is 3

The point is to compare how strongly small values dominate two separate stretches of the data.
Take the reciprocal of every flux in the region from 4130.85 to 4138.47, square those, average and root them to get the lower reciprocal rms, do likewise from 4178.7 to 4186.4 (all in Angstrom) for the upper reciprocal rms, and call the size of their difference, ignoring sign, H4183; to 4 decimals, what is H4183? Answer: 0.0002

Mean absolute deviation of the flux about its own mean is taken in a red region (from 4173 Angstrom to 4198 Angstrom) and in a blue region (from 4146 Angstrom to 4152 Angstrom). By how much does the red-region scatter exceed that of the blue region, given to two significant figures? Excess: 1.7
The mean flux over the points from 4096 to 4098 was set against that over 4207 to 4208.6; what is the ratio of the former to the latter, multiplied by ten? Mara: 8.6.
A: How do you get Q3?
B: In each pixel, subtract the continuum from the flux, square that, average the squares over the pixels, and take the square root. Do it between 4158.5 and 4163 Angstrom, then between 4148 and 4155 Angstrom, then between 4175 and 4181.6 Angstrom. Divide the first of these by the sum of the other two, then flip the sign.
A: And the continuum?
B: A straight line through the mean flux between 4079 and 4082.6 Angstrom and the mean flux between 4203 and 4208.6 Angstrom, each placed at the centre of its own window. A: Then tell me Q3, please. -0.53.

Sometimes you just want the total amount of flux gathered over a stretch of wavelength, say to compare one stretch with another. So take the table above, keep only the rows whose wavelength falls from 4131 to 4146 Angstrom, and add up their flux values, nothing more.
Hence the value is 557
